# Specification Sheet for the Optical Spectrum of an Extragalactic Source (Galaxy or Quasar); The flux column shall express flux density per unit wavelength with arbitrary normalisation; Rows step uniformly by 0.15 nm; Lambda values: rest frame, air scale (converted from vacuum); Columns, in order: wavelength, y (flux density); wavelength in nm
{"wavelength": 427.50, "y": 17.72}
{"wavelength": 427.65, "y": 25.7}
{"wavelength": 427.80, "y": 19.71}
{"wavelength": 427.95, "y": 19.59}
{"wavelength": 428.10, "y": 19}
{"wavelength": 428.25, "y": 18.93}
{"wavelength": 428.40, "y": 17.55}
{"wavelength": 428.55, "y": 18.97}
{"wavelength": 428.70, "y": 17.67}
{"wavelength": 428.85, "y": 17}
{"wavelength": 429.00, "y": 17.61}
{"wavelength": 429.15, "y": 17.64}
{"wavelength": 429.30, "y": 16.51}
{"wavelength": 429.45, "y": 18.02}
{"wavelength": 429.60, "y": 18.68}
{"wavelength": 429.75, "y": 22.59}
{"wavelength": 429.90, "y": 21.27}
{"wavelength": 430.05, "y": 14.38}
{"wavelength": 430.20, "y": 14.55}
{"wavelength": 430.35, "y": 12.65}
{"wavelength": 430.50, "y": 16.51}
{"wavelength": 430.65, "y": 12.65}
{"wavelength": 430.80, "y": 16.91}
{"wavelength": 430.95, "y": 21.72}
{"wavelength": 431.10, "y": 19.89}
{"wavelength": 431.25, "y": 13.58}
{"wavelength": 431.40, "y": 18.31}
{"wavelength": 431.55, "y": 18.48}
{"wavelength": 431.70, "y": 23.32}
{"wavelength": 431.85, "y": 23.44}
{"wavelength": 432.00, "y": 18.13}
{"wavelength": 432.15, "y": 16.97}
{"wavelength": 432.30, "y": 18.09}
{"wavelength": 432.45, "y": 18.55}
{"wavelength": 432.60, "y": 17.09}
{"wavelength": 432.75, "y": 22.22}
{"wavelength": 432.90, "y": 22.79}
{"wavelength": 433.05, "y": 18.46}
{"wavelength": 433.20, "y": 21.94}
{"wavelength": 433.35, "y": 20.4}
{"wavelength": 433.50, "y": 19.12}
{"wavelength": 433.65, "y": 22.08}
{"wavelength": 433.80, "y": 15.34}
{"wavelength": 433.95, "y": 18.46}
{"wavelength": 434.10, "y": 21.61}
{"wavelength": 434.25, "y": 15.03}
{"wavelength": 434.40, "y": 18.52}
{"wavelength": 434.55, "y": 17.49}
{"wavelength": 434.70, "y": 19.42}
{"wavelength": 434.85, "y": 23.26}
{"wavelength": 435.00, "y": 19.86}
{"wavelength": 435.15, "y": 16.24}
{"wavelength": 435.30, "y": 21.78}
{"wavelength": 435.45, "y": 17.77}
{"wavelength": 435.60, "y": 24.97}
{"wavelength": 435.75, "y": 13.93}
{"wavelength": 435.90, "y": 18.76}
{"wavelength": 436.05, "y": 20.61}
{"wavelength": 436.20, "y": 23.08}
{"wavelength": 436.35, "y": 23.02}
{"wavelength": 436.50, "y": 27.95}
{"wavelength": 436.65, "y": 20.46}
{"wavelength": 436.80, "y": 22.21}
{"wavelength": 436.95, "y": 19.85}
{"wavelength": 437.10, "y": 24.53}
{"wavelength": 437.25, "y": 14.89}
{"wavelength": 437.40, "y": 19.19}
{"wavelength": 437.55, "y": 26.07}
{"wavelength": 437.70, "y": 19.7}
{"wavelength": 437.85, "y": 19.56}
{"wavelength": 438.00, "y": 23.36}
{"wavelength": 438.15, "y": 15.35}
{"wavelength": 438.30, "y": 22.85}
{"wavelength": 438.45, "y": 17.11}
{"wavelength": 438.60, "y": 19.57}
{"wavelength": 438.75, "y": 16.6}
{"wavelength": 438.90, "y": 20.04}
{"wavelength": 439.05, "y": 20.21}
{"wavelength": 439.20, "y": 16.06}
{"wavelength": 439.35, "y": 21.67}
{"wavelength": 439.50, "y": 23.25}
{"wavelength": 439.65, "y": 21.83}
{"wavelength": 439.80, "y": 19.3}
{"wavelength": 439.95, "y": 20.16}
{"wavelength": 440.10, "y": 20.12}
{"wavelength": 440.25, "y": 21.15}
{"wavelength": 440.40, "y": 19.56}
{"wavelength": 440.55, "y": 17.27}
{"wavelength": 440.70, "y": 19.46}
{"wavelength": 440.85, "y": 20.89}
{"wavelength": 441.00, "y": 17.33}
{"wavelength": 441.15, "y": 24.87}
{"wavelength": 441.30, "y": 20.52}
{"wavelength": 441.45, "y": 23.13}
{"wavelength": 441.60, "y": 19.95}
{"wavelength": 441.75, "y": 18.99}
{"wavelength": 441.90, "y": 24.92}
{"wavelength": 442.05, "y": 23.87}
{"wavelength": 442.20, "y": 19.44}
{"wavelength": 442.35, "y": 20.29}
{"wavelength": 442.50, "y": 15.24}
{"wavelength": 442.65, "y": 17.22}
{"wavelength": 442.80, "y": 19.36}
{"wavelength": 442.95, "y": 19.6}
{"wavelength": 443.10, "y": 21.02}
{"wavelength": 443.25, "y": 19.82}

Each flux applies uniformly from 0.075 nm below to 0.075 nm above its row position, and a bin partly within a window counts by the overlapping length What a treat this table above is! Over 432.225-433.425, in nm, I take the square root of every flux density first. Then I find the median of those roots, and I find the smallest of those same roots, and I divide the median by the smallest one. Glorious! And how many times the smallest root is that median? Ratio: 1.07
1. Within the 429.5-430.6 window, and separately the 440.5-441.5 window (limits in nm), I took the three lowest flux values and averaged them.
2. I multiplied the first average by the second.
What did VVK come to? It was 250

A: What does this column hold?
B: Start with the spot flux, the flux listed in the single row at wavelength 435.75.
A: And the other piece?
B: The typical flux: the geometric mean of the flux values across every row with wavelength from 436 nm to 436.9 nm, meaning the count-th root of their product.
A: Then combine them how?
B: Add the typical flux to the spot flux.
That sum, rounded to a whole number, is 37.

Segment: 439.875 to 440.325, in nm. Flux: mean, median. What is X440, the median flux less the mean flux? -0.3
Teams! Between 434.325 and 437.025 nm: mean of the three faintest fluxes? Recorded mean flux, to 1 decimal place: 15.9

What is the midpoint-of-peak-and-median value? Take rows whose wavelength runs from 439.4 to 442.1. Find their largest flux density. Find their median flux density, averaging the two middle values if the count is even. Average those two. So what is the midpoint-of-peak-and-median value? 22.6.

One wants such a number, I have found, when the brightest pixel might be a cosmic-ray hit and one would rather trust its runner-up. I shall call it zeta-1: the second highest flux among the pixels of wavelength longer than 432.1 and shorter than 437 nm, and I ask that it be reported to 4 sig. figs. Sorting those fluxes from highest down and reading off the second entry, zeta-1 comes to 24.97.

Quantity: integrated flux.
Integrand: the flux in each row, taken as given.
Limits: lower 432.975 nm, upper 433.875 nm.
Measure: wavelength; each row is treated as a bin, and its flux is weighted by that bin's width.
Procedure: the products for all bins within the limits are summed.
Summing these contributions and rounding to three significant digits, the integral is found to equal 17.6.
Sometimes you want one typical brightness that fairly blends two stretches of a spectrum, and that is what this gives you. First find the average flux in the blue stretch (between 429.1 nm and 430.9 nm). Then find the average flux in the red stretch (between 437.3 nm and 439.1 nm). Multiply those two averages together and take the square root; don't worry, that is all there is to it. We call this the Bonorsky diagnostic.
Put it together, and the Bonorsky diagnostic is 18.3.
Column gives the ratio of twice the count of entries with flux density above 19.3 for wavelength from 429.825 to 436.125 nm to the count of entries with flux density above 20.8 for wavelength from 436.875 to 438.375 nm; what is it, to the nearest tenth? 8.5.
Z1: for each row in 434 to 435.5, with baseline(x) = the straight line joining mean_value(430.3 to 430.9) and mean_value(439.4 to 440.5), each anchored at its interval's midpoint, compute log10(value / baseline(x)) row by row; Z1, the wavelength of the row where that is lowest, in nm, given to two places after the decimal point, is 434.25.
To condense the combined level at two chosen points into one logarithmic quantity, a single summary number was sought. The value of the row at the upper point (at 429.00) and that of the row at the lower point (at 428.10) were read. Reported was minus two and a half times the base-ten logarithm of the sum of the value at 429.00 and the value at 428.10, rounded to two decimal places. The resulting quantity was -3.91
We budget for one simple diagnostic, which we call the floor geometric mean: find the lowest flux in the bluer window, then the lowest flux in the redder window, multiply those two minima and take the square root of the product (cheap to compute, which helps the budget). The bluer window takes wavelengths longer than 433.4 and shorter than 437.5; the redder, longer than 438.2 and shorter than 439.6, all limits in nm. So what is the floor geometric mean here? 15.0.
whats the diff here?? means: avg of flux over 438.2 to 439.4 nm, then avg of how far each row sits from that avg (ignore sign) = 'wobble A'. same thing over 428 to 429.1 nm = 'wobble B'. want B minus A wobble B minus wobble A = -1.3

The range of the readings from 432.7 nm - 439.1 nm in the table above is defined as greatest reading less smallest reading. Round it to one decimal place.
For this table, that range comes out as 14.0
